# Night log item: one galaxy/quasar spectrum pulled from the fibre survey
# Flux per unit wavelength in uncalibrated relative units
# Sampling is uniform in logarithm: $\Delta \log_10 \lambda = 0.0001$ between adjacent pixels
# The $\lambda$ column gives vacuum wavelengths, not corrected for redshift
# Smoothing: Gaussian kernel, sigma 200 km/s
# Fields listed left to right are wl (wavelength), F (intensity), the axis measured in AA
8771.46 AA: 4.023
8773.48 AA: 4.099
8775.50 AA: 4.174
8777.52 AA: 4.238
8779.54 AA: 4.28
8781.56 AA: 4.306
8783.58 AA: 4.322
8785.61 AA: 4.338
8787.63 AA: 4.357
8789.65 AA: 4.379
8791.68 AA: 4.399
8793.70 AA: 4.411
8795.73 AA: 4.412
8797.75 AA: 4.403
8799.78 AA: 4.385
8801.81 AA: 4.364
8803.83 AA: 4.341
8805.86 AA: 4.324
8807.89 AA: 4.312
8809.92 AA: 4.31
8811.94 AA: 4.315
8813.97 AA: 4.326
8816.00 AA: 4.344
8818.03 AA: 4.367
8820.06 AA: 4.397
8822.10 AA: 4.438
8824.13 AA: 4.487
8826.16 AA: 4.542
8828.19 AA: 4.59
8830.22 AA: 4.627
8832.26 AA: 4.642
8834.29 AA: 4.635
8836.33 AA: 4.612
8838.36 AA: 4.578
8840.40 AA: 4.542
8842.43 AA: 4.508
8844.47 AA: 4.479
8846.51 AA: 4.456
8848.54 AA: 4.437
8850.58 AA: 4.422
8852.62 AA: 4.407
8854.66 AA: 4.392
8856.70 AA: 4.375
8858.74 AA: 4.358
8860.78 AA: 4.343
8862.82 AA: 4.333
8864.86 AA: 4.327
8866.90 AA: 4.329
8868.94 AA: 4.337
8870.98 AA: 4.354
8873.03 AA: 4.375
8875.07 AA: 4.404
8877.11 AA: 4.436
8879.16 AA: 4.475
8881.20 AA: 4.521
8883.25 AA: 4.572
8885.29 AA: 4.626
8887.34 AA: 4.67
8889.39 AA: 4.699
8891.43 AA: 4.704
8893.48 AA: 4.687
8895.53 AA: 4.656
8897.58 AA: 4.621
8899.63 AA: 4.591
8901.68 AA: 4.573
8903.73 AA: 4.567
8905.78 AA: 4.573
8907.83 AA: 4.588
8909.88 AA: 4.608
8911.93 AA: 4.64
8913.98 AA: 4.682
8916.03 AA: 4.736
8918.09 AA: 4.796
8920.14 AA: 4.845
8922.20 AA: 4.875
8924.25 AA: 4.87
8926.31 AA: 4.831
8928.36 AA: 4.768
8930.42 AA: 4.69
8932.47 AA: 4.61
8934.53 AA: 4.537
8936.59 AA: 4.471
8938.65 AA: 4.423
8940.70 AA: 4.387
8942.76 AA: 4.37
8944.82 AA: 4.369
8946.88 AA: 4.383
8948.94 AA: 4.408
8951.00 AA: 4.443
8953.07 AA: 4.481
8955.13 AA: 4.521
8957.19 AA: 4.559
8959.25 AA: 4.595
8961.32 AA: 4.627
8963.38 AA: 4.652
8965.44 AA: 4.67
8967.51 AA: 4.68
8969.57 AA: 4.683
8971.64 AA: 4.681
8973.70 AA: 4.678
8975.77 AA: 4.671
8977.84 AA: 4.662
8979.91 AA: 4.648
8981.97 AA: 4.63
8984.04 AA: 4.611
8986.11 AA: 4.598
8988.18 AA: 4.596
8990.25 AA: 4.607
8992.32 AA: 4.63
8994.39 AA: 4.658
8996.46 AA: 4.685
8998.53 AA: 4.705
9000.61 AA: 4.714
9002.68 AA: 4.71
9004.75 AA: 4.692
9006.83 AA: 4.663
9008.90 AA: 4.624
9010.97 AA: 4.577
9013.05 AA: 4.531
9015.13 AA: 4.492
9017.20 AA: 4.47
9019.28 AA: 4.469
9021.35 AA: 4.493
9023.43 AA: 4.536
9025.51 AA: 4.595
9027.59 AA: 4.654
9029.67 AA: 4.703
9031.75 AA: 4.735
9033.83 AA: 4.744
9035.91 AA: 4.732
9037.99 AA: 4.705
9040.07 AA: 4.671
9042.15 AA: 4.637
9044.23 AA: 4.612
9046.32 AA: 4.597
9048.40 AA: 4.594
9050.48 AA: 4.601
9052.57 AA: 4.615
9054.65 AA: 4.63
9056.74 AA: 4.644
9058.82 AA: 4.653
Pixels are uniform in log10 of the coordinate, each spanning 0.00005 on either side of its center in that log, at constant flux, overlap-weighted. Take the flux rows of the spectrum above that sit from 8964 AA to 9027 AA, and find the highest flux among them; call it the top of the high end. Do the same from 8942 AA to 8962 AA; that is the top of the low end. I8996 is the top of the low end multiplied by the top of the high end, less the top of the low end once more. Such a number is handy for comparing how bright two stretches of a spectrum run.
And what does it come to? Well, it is 17.2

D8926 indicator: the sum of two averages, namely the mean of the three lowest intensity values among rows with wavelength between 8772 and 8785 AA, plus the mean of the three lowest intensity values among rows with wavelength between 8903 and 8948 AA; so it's 8.54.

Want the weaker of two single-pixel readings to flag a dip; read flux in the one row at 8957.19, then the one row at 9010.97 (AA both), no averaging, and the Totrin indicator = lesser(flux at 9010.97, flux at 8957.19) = 4.56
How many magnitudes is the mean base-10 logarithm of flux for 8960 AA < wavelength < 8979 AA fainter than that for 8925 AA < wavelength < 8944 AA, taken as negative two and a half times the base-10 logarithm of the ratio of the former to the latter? -0.02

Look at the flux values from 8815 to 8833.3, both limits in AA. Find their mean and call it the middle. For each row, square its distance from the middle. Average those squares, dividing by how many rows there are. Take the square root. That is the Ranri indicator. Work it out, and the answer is 0.11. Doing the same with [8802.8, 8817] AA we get 0.01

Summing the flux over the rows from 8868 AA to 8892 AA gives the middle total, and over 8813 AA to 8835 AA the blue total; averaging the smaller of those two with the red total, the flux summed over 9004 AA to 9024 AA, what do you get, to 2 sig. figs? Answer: 47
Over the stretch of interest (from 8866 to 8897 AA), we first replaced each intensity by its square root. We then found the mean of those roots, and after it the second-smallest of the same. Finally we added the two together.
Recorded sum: 4.21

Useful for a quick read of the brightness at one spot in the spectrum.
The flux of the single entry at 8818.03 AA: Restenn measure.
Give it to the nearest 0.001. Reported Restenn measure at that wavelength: 4.367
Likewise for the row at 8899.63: 4.591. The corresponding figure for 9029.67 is 4.703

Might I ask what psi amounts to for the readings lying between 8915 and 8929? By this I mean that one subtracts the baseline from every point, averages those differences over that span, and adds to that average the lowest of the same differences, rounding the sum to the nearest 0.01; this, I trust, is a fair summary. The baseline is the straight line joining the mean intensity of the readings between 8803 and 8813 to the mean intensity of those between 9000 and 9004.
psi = 0.46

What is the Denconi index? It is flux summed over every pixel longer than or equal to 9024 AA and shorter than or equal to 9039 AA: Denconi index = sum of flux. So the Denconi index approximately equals 32.9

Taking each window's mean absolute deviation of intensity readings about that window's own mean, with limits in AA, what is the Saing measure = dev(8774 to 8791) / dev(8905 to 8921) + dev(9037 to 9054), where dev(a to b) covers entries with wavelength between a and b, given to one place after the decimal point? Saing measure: 0.7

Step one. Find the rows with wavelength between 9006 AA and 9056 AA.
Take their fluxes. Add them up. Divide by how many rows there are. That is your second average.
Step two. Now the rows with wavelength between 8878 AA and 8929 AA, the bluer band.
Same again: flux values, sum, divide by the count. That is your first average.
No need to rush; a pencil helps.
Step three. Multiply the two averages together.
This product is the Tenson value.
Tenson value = 21.5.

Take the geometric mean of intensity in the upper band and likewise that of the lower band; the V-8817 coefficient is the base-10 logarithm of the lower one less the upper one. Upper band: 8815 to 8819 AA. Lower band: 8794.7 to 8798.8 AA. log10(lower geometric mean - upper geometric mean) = -1.28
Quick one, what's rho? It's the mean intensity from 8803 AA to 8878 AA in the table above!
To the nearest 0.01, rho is 4.43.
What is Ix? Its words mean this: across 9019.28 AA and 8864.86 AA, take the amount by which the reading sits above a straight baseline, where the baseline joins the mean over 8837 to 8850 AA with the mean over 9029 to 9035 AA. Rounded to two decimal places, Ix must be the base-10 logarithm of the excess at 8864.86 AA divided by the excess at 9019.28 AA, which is -0.09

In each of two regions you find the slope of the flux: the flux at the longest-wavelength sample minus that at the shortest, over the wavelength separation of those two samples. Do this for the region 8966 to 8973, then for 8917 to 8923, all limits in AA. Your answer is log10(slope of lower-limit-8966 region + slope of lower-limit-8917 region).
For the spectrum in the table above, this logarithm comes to -1.71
